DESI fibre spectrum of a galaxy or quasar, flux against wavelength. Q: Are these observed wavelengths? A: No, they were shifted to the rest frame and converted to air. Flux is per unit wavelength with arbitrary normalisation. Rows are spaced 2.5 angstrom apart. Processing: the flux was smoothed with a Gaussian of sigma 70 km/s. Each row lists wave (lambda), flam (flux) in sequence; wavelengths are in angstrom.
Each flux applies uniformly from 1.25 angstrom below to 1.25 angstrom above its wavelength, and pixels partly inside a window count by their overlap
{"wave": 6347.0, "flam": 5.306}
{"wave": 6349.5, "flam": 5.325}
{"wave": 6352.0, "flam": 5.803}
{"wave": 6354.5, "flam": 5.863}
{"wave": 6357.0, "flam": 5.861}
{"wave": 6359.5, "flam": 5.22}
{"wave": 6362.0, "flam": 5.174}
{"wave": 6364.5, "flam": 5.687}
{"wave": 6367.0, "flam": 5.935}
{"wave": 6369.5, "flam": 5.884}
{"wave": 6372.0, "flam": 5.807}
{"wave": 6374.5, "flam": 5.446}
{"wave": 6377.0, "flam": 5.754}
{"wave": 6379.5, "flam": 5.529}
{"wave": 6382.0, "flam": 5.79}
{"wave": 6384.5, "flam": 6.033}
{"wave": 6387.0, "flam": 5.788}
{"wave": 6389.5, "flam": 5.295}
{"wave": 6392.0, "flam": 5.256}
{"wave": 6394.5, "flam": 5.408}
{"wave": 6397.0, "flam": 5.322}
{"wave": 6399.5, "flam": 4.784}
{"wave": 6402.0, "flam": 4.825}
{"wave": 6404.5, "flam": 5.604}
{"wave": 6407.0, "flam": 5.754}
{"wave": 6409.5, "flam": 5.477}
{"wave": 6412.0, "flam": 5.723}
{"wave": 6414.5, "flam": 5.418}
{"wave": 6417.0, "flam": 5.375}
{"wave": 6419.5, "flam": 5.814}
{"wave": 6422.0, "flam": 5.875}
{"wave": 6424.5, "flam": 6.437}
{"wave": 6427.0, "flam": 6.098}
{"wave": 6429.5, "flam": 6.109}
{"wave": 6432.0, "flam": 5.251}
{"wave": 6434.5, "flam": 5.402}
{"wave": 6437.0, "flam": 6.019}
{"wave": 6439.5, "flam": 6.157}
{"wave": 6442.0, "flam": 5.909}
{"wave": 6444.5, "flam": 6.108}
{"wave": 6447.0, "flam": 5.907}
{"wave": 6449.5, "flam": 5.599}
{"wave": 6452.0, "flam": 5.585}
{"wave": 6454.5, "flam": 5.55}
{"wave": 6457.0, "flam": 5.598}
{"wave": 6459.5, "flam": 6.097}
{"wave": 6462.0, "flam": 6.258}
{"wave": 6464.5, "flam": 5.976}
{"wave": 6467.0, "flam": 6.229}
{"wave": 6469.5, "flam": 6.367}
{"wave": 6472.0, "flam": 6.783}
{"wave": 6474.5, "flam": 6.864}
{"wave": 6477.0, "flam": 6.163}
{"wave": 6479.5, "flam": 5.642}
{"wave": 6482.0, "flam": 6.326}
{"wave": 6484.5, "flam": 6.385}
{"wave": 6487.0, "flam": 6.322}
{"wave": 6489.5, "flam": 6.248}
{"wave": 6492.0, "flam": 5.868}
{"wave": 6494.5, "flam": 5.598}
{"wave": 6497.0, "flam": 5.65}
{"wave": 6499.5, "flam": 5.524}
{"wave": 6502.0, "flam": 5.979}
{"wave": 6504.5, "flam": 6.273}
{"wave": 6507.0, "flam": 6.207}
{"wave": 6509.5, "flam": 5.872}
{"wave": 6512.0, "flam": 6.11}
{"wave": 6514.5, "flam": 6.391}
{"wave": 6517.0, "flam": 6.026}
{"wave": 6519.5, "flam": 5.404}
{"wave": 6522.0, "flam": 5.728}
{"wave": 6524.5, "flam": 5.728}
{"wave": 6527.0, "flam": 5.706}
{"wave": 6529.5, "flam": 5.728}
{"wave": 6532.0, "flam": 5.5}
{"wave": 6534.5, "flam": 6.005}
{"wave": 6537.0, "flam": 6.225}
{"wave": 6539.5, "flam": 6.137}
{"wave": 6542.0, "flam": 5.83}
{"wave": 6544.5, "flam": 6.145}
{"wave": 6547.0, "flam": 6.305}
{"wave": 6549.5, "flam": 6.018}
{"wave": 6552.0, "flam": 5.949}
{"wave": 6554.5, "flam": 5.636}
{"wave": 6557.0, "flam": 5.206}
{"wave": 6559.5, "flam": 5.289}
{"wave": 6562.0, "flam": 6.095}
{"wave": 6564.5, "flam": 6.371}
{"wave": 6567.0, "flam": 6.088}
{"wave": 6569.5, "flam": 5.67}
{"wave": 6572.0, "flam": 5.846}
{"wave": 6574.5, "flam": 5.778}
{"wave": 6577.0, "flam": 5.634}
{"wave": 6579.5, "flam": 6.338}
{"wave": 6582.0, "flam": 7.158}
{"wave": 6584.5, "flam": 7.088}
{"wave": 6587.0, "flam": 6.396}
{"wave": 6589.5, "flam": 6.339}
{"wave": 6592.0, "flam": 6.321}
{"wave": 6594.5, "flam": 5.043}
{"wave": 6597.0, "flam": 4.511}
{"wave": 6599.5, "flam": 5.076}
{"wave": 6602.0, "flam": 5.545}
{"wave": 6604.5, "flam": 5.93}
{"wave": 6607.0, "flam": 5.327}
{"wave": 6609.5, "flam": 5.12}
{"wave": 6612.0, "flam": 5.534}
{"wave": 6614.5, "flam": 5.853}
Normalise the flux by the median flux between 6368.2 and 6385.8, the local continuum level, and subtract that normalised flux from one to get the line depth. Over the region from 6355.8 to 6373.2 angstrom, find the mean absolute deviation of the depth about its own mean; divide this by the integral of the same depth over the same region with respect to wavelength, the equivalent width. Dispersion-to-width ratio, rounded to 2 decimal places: 0.11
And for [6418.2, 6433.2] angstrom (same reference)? -0.13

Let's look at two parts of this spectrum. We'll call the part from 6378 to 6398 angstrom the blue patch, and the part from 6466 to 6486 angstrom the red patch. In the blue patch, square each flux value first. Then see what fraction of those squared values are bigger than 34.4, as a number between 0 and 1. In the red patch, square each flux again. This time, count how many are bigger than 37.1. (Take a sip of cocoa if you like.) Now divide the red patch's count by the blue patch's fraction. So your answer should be 56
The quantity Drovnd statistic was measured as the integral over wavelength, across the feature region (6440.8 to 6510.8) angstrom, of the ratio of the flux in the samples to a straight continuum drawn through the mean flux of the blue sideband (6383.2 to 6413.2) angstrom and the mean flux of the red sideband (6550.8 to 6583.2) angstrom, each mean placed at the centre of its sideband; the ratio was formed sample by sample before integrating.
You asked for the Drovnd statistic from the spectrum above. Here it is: 75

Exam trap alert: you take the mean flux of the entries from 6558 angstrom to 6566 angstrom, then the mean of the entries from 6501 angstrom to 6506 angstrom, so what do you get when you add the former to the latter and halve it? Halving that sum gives 6.02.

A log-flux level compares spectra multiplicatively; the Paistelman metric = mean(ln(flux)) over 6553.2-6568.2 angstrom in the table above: 1.75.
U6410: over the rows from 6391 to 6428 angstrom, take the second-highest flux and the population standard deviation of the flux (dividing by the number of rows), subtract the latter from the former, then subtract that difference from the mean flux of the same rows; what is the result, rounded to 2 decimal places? -0.13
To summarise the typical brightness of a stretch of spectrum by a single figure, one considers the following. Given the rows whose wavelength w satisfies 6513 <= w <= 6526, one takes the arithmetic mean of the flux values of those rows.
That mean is 5.86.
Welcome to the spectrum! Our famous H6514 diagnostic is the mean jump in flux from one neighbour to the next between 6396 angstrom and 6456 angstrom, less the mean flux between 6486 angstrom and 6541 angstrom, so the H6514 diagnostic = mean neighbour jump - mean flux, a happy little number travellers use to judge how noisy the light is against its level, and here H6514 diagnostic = -5.63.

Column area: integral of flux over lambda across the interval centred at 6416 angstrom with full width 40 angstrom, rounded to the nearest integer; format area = 223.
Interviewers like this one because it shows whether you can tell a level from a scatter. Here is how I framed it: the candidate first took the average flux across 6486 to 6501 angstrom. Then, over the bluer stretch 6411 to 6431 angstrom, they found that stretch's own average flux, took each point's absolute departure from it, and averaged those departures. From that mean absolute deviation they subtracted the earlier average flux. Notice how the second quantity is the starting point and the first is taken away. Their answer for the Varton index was -5.59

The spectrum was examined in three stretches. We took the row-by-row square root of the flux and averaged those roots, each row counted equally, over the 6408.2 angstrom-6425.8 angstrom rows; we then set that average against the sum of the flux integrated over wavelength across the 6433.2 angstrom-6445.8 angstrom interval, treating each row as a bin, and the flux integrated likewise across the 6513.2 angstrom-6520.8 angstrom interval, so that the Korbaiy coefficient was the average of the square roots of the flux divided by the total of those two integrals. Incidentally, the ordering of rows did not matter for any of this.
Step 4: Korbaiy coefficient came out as 0.020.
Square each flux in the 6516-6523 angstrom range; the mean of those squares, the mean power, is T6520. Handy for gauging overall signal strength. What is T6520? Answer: 33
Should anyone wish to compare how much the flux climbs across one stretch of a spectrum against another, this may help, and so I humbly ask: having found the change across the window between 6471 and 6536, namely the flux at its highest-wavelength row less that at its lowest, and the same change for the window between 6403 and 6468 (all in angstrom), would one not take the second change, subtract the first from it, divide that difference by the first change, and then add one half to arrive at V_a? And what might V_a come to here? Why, -1.3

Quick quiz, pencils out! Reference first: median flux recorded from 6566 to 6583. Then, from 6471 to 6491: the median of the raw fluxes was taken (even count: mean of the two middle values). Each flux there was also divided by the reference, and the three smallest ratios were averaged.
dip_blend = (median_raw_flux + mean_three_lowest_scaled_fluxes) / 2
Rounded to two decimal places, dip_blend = 3.68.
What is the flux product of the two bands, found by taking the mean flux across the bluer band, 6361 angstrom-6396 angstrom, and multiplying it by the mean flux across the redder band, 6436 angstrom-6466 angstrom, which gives 33.2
